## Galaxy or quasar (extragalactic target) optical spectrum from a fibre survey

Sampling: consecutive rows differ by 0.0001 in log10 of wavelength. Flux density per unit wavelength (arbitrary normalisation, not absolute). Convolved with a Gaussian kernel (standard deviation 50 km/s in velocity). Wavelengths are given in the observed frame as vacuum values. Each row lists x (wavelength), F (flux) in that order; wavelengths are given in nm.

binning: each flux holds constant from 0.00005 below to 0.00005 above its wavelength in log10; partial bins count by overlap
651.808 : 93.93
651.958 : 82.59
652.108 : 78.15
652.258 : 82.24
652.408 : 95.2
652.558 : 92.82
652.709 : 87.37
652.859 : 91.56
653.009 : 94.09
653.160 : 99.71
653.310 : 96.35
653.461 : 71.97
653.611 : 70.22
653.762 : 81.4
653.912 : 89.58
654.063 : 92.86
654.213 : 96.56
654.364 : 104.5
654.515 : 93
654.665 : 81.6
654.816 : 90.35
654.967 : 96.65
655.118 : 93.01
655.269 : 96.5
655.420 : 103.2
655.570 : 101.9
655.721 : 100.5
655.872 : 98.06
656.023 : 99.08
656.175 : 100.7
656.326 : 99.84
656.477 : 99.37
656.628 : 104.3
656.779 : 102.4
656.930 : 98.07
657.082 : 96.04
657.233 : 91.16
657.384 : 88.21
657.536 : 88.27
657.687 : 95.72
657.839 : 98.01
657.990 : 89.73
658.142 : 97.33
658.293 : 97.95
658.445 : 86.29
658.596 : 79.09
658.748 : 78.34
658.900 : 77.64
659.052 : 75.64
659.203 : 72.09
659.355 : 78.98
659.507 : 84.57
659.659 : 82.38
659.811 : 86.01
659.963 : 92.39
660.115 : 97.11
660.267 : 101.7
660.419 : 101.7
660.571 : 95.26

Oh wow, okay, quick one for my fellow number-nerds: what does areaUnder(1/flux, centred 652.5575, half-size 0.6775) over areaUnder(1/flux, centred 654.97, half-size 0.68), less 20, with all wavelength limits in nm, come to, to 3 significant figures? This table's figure -18.9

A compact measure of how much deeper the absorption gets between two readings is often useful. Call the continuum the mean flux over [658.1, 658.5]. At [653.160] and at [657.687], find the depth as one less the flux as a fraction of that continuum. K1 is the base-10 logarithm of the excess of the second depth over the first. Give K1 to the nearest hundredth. -1.37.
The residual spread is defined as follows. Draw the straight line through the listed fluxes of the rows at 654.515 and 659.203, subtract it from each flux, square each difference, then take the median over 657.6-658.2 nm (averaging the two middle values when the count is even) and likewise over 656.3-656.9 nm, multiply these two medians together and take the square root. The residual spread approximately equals 321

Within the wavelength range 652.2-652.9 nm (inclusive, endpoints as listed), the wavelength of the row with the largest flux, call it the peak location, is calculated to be 652.408 nm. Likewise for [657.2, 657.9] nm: 657.839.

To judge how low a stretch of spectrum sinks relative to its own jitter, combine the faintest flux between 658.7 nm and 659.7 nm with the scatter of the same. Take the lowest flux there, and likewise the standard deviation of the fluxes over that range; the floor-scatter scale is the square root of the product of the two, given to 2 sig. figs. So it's 17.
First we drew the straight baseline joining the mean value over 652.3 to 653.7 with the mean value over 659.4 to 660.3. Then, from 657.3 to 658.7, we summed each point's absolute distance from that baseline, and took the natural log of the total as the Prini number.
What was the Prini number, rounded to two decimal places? 3.86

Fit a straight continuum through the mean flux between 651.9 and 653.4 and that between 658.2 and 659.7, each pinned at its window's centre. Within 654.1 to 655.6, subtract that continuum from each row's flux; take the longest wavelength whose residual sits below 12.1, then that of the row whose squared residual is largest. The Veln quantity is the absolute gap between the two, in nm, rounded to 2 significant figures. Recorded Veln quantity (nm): 0.15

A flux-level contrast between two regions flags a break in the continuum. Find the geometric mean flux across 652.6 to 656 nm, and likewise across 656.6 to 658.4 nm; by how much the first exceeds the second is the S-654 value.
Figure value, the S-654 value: -4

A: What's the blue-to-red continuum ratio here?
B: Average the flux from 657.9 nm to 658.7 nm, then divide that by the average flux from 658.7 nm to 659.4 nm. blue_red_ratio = 1.18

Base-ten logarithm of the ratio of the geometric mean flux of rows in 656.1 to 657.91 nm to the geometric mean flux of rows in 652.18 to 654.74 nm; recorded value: 0.04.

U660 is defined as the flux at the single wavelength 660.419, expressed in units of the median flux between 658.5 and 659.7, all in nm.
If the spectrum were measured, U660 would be 1.29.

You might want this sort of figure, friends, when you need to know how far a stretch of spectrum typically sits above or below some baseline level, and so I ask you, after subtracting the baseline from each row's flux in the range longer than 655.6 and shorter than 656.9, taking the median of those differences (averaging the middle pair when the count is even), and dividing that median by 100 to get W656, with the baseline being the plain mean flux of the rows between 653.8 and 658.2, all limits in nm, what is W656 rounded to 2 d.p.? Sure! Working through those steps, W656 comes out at 0.04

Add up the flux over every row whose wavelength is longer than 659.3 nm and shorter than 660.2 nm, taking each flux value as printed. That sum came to 521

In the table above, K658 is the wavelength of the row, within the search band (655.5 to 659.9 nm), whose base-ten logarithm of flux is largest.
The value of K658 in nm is 656.628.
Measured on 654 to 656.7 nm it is 654.364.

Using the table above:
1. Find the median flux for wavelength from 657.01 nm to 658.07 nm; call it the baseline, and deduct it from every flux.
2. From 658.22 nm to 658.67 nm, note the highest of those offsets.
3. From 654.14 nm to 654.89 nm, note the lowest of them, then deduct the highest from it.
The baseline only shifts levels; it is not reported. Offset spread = -16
